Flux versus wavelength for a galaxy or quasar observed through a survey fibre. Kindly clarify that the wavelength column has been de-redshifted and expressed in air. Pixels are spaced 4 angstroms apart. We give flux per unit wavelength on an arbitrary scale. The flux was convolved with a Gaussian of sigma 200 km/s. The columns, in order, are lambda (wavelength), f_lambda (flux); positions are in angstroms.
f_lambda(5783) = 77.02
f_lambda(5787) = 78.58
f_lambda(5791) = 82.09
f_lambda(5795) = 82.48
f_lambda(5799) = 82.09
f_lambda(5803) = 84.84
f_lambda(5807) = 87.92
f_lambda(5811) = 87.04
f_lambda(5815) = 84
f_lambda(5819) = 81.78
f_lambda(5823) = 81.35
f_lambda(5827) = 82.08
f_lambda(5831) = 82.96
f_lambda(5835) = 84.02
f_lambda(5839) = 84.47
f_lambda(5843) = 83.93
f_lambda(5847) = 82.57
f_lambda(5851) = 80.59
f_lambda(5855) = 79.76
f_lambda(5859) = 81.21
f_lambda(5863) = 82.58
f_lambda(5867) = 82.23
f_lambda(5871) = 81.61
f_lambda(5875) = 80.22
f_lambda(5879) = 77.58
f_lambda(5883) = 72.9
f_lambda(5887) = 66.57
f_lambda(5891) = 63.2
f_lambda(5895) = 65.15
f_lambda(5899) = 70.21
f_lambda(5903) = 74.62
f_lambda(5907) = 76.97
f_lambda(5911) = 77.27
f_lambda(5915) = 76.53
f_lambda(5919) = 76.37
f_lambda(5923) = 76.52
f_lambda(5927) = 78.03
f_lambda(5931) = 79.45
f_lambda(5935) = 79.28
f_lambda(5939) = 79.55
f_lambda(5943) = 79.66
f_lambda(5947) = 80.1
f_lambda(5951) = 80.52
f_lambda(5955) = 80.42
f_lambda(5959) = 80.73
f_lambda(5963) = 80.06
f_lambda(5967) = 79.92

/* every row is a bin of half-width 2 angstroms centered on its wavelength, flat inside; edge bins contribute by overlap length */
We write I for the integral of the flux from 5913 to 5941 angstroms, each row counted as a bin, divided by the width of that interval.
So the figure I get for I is 78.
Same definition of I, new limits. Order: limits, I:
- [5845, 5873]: 82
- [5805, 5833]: 84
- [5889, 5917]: 72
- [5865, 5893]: 75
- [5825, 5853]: 83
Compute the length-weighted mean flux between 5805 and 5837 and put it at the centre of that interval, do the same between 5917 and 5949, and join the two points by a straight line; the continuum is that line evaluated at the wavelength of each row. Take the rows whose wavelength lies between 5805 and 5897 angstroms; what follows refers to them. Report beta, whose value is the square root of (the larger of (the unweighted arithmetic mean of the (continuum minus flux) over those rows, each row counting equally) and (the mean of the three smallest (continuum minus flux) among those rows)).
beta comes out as 1.6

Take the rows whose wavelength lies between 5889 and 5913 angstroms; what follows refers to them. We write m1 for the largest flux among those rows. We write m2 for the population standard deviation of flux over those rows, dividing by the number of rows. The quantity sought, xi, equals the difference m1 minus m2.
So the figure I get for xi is 72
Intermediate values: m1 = 77.27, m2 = 5.5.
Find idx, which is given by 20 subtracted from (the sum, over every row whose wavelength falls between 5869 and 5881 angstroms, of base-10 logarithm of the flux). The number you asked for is -14.3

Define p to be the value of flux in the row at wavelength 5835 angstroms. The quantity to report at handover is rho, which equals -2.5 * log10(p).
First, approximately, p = 84.02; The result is -4.81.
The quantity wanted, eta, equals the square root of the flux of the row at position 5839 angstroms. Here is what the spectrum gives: 9.19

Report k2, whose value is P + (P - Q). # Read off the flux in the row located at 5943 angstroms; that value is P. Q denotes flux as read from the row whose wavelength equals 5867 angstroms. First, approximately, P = 79.66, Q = 82.23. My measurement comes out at 77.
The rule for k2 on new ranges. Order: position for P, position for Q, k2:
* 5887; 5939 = 54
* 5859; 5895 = 97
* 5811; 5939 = 95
